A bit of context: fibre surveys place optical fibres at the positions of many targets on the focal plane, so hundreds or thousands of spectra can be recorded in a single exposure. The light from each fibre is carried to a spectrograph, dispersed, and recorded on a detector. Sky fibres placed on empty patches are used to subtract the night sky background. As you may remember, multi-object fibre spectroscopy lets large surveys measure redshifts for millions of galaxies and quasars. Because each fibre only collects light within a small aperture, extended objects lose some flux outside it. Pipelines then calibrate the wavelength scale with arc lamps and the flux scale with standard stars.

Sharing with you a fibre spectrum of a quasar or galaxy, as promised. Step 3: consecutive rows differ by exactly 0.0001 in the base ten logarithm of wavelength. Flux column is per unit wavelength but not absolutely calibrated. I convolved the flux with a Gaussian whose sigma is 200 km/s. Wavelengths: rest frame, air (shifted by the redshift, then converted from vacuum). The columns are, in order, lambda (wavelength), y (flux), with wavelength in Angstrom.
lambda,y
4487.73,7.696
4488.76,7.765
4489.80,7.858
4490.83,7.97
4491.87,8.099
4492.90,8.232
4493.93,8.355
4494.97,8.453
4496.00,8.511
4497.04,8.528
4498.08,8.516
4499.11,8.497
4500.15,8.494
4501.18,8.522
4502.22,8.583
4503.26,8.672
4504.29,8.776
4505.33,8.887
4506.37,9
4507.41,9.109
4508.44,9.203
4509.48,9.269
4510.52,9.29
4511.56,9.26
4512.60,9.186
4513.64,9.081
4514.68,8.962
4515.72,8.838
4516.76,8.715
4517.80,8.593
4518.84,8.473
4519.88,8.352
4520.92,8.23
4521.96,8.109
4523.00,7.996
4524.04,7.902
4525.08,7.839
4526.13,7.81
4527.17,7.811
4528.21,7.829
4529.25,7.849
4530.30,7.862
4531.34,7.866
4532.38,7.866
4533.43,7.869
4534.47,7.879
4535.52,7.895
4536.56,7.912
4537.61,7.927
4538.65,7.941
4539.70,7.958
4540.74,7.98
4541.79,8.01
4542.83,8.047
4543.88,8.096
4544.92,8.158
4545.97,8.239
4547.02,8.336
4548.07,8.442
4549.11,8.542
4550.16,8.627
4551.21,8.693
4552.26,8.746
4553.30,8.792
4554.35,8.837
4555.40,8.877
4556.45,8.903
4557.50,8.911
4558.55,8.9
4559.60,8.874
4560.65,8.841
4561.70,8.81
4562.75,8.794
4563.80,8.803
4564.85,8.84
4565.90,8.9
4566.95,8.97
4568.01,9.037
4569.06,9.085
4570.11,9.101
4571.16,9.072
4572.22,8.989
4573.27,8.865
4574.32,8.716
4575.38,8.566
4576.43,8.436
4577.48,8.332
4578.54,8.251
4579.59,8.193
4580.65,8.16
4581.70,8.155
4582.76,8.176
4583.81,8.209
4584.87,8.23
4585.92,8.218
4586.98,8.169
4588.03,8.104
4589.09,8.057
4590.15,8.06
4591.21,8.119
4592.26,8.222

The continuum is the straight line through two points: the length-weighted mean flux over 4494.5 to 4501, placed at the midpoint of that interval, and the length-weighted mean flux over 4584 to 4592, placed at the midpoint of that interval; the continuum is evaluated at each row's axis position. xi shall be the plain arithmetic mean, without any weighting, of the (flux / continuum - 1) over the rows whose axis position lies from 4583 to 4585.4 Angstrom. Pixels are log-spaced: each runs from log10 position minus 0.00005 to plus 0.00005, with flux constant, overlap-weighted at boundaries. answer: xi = 0.01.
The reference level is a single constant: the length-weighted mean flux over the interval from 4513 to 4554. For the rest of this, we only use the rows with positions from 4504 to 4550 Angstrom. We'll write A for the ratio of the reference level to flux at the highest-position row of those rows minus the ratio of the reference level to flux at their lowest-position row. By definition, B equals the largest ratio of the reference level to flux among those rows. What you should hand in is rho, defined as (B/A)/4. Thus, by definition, 10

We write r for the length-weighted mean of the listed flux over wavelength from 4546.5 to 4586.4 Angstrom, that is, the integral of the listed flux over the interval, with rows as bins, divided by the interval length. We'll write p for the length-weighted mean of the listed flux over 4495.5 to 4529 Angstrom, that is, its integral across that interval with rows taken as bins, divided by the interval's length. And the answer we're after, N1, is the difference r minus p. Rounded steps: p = 8.6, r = 8.67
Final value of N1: 0.08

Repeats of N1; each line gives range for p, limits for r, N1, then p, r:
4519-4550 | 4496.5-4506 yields 0.58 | 8.0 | 8.61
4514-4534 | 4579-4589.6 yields 0.02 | 8.2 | 8.17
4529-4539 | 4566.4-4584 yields 0.73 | 7.9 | 8.61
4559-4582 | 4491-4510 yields -0.09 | 8.7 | 8.64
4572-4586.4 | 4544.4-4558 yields 0.24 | 8.4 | 8.62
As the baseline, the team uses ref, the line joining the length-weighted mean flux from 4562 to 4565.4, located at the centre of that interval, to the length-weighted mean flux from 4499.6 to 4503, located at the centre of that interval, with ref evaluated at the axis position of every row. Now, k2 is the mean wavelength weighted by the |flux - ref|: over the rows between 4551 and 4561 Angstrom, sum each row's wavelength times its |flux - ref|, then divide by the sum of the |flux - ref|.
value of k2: 4556.4 Angstrom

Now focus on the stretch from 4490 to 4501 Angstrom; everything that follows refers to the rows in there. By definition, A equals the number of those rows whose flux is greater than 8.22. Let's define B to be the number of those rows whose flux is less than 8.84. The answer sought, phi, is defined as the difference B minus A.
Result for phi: 2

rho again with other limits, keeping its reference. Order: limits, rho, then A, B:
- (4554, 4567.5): -17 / -0.01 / 0.93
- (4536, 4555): -2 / -0.11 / 1.04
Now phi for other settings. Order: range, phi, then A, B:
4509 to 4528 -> 0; 12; 12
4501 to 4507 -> -2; 6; 4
